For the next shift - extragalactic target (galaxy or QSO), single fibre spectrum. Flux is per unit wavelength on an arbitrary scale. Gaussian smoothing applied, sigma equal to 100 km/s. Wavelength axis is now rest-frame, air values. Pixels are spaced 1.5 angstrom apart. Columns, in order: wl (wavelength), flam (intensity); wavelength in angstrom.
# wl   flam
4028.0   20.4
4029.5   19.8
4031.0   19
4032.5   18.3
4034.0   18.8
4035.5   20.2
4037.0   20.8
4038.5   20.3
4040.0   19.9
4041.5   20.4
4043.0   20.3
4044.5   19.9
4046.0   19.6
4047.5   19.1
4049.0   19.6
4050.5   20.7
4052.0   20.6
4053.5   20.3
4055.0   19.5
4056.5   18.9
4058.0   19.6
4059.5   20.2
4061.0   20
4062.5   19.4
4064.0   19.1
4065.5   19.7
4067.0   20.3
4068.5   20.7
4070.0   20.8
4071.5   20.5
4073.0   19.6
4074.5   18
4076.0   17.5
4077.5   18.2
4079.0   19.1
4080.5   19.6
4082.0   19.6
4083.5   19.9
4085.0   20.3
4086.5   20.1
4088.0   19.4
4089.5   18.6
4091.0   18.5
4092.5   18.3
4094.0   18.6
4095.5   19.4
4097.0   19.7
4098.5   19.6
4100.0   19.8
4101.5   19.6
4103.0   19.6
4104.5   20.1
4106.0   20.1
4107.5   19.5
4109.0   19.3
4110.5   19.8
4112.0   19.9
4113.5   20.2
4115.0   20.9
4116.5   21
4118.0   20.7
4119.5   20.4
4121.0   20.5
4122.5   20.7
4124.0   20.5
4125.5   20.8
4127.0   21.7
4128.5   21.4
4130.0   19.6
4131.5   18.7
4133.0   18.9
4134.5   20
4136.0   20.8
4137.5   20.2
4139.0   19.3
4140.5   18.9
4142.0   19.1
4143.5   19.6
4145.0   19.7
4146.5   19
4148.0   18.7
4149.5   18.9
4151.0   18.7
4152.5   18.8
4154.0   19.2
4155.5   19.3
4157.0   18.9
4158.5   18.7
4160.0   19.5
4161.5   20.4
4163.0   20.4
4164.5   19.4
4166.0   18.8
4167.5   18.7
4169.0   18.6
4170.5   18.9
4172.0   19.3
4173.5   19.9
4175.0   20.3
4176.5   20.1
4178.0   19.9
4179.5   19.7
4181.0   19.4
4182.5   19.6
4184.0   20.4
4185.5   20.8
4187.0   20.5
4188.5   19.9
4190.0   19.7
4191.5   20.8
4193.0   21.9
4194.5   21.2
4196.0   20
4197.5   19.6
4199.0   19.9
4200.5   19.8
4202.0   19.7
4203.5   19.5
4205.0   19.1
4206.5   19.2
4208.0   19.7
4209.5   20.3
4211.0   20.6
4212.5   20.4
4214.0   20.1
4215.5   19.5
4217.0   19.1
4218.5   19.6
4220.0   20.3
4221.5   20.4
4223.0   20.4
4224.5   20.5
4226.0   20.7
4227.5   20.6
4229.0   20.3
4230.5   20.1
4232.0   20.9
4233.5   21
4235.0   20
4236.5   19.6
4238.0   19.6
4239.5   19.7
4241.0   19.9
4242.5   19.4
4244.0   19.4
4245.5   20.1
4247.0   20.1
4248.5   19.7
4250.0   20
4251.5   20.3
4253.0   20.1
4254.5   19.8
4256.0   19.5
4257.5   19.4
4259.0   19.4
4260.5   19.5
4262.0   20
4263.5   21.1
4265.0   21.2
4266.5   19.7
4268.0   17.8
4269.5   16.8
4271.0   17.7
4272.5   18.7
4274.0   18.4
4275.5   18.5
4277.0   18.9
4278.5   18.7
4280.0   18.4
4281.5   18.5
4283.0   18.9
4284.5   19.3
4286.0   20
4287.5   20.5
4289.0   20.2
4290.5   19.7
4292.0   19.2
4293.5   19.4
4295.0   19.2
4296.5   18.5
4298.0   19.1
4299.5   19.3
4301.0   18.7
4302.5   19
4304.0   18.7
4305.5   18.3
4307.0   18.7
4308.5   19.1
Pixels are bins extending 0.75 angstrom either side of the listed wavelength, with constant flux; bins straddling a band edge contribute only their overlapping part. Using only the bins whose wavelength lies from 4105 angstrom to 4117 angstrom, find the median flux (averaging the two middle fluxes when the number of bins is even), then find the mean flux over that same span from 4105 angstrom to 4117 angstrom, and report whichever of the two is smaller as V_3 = 20.0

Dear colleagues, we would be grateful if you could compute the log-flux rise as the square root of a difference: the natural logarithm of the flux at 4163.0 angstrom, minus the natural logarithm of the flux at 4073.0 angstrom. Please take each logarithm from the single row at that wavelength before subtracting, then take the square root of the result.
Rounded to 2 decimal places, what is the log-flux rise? 0.20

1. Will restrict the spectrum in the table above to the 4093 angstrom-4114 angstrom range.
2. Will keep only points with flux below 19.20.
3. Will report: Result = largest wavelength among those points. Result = 4094.0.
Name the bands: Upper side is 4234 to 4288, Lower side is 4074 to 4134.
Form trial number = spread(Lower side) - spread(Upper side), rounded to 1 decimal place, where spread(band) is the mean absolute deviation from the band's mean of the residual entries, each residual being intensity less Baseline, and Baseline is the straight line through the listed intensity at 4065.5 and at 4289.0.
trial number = 0.0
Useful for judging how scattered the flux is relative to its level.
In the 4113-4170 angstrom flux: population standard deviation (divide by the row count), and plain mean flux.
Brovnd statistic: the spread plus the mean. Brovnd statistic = 20.6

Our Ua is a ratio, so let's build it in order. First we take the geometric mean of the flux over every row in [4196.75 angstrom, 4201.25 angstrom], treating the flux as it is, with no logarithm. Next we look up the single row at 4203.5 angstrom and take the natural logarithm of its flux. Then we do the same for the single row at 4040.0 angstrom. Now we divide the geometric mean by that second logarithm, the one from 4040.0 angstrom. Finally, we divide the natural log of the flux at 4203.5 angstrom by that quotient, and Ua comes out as 0.449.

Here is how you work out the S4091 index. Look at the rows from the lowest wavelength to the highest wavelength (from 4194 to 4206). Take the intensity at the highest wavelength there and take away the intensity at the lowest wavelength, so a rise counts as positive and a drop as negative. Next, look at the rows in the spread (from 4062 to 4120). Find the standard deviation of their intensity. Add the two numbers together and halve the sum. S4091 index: -0.6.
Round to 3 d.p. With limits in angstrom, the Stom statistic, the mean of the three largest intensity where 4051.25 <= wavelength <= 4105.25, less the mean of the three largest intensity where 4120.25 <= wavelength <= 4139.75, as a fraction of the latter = -0.028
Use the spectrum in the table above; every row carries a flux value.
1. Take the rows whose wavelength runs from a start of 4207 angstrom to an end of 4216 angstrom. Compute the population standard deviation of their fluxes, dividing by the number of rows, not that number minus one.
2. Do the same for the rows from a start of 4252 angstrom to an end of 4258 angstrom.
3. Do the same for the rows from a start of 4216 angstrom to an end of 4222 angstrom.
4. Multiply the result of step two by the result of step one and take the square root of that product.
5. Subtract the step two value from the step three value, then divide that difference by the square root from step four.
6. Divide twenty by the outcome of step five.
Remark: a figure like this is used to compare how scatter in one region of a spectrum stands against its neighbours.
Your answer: 25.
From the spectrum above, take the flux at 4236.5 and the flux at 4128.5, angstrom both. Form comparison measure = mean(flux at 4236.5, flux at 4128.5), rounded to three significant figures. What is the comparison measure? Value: 20.5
